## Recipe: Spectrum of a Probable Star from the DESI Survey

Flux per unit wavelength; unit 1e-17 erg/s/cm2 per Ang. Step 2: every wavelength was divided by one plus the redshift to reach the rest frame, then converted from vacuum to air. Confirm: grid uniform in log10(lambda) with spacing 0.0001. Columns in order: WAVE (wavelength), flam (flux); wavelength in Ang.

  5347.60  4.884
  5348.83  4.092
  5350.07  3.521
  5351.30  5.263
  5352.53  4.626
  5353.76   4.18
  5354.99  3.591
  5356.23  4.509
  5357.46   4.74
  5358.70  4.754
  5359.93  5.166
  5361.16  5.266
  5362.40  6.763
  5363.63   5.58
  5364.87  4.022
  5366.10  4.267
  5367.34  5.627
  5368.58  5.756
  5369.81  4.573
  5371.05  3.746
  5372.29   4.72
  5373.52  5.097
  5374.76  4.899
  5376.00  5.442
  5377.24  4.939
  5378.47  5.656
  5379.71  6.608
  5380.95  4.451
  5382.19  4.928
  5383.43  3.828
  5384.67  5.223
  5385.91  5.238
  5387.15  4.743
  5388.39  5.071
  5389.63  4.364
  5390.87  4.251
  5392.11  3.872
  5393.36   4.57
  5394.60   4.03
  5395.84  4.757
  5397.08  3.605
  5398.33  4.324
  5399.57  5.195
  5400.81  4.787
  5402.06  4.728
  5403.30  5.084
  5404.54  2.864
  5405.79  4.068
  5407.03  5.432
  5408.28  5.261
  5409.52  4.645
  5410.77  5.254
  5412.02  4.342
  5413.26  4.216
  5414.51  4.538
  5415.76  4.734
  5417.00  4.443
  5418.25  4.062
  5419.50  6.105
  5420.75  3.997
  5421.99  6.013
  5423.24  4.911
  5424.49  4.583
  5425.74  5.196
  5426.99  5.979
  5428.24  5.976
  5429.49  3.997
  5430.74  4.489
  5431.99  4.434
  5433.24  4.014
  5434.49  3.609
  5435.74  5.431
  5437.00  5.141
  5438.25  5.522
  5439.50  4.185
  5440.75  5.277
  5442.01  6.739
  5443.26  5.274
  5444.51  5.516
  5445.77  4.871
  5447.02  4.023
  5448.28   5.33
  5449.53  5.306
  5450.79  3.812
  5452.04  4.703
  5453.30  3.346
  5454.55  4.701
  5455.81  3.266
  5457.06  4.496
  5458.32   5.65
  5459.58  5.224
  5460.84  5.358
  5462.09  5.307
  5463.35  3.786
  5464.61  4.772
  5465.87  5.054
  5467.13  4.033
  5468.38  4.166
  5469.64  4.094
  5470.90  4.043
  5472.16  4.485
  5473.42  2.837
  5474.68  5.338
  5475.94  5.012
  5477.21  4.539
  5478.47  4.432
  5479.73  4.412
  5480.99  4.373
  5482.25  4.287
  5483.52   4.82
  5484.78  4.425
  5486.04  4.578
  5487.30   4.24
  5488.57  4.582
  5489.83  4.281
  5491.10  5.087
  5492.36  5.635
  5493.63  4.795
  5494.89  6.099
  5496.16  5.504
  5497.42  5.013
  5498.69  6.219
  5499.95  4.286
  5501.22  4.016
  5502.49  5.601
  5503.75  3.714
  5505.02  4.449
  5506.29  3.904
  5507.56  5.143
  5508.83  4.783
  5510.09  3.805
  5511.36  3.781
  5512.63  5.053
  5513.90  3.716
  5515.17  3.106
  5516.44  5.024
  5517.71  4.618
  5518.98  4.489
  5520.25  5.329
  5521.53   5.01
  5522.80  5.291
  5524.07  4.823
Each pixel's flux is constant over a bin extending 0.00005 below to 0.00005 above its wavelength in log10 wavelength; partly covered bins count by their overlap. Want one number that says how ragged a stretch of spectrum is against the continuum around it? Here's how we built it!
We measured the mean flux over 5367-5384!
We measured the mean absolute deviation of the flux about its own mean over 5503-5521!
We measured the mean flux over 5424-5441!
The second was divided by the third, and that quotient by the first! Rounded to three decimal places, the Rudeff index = 0.024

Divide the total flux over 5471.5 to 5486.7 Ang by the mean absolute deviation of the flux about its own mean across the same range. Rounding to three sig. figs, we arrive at 160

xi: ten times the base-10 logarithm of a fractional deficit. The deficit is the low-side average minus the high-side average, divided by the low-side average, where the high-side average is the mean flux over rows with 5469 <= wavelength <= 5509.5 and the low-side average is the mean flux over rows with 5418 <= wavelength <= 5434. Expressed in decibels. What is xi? -13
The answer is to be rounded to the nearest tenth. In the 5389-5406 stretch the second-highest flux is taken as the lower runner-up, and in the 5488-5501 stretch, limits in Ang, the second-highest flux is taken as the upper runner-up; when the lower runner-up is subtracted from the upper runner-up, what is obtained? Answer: 1.0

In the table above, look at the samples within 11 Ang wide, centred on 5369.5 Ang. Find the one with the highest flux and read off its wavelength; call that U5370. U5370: 5368.58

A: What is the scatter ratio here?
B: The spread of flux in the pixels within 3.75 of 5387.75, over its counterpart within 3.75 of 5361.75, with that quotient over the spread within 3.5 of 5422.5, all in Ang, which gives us 0.6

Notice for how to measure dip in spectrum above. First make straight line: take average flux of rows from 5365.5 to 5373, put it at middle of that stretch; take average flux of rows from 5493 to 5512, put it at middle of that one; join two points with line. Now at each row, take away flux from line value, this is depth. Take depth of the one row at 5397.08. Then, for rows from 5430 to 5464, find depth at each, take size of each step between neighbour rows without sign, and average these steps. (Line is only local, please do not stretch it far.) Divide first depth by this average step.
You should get 1.3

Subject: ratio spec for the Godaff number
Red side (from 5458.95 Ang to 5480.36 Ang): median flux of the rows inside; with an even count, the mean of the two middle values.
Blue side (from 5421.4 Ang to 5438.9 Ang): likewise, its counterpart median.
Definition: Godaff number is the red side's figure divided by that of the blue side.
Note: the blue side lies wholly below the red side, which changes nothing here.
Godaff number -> 0.89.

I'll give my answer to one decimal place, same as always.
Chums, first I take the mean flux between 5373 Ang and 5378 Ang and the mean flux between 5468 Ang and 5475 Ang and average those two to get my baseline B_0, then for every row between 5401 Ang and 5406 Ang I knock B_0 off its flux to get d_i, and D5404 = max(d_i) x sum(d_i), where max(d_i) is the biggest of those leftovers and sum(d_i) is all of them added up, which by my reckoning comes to -0.8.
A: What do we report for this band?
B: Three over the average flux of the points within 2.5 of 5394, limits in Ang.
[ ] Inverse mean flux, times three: 0.70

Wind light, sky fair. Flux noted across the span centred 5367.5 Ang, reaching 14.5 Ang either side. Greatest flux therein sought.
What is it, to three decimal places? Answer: 6.763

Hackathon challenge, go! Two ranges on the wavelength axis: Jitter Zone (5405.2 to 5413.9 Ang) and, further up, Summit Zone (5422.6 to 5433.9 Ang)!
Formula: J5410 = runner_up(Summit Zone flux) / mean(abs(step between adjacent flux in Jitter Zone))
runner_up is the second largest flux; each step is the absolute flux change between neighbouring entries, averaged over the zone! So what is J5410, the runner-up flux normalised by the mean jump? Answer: 9.4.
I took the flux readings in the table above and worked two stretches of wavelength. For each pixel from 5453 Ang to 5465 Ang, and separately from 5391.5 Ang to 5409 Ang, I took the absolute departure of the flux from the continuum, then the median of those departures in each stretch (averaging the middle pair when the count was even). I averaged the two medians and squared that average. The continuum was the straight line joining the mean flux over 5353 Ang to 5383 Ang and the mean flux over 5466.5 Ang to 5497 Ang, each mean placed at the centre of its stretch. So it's 0.34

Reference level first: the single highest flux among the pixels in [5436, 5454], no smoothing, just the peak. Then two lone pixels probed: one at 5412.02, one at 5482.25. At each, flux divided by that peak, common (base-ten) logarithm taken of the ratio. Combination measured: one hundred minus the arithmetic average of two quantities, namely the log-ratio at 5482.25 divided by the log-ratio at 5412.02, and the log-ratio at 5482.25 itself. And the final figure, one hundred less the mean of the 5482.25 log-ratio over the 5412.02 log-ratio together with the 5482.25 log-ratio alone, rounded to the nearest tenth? 99.6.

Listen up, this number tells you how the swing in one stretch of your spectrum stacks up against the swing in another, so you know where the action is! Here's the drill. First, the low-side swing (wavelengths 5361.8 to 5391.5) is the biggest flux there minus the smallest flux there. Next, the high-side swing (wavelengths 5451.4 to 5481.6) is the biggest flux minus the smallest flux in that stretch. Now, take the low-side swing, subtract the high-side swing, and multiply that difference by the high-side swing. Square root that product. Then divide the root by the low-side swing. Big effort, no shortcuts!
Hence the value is 0.25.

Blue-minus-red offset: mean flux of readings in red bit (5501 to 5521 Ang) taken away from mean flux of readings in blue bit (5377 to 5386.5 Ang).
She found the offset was 0.7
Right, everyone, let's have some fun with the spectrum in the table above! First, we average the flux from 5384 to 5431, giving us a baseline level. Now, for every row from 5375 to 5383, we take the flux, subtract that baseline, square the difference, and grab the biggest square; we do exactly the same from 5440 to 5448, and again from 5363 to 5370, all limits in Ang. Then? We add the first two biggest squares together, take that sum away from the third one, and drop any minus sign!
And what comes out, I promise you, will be 6.6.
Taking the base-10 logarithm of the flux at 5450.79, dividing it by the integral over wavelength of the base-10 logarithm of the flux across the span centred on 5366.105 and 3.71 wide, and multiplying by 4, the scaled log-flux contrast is 0.9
